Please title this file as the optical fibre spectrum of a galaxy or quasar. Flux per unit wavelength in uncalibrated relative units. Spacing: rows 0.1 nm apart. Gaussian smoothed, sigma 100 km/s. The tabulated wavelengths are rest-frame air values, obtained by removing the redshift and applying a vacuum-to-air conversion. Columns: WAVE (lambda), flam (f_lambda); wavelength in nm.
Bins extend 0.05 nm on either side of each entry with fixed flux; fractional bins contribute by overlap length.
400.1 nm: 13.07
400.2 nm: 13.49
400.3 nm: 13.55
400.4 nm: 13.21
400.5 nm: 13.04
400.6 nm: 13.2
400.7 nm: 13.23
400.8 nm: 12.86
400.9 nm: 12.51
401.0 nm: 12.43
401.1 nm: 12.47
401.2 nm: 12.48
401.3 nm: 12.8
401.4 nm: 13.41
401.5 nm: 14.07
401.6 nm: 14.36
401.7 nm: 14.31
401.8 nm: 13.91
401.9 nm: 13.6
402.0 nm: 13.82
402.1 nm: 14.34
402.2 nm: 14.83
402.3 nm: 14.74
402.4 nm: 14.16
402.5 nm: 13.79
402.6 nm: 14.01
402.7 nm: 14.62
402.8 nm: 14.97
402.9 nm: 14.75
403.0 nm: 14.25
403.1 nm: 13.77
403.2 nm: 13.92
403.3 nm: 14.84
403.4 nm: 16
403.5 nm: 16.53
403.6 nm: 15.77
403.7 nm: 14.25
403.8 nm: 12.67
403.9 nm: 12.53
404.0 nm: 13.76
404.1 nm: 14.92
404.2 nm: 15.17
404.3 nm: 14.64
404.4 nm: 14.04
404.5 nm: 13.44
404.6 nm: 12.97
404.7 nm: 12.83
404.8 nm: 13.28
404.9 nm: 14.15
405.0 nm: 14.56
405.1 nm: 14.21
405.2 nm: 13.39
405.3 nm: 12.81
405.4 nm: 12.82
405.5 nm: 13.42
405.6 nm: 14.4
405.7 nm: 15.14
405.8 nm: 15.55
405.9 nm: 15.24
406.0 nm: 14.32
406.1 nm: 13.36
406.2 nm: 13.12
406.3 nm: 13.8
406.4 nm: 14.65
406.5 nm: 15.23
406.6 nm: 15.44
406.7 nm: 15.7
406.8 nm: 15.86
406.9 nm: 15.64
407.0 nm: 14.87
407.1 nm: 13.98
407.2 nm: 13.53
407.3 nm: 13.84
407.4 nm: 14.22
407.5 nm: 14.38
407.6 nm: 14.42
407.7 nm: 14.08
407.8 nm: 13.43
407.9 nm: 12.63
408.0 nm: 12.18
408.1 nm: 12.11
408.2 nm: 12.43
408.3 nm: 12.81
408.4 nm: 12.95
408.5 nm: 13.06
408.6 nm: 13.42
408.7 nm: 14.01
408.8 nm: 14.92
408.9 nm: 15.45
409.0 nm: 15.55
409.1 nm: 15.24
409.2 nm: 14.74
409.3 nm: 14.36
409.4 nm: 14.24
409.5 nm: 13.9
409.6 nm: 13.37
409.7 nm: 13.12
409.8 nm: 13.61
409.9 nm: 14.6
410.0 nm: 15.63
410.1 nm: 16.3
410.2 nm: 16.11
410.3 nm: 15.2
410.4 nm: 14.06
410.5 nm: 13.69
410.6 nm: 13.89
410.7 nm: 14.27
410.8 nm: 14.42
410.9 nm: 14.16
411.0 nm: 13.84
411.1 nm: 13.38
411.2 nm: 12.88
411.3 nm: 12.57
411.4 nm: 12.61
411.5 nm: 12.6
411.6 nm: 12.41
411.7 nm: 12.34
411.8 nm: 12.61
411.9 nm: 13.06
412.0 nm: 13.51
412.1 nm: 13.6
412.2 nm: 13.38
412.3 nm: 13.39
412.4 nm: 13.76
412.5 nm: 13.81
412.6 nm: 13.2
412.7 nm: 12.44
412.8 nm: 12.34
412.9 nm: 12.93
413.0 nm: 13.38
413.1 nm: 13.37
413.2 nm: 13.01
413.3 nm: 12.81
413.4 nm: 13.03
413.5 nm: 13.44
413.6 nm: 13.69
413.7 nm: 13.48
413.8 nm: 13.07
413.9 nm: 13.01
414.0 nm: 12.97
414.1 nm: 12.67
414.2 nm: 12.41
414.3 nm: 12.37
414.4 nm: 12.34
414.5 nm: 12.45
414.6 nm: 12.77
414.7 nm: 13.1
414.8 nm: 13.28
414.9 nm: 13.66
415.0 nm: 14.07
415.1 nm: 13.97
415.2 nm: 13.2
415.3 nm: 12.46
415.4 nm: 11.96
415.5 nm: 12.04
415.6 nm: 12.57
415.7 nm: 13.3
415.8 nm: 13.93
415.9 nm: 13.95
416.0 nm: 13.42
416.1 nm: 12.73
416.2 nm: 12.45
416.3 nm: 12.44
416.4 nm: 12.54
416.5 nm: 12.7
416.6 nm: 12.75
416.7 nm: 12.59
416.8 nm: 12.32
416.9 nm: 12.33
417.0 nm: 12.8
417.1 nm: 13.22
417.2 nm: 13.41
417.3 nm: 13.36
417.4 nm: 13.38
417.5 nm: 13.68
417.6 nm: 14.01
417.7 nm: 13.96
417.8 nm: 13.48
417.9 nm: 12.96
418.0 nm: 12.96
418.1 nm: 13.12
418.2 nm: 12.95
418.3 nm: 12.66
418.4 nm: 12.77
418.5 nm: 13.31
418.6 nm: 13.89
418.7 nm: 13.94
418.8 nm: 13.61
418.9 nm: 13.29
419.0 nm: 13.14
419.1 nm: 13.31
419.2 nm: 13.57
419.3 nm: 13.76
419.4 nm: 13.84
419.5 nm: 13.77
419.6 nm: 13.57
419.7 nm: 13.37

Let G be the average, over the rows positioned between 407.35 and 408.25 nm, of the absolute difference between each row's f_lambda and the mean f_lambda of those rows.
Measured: 0.87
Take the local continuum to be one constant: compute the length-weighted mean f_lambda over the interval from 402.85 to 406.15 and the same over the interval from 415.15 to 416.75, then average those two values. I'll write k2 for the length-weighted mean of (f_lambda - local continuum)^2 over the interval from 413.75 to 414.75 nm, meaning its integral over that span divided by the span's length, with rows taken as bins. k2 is 0.69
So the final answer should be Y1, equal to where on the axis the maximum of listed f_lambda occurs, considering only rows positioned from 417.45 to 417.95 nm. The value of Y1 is 417.6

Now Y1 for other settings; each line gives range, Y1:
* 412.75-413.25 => 413.0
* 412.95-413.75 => 413.6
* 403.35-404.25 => 403.5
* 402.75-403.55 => 403.5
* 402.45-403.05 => 402.8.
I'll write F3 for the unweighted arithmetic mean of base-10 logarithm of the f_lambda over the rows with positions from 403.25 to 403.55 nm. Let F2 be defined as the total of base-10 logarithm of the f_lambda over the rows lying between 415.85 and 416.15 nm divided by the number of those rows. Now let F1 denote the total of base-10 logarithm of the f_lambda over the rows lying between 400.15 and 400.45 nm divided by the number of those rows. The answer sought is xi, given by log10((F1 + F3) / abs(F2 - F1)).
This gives 3.1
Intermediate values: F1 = 1.128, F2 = 1.13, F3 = 1.20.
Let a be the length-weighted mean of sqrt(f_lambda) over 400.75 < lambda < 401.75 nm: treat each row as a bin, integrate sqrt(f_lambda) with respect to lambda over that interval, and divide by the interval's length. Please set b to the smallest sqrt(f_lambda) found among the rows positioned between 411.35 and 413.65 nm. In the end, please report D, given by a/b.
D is 1.03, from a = 3.63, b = 3.51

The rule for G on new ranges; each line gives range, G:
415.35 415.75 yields 0.47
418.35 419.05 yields 0.34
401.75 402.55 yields 0.37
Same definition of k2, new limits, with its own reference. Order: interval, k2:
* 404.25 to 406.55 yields 0.93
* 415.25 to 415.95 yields 0.97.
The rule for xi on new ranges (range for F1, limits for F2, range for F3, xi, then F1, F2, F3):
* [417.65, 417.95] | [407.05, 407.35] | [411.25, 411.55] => 2.3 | 1.129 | 1.14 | 1.10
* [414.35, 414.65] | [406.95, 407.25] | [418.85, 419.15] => 1.6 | 1.098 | 1.15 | 1.12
